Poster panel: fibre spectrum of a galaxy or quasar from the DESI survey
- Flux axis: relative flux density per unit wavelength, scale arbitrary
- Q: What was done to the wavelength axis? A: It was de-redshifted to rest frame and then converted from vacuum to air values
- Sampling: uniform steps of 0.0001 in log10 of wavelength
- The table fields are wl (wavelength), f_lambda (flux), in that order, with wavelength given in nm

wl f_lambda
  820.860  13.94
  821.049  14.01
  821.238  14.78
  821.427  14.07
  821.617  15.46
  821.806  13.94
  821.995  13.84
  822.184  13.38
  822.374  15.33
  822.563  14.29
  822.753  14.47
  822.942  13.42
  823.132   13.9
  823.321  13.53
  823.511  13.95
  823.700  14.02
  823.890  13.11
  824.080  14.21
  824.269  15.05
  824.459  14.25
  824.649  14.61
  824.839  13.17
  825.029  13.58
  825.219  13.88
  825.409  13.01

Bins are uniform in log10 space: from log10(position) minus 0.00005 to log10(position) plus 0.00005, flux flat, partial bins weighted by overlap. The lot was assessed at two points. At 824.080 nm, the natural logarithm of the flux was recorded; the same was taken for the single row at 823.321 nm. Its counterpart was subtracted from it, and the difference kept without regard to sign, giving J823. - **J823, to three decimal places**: 0.049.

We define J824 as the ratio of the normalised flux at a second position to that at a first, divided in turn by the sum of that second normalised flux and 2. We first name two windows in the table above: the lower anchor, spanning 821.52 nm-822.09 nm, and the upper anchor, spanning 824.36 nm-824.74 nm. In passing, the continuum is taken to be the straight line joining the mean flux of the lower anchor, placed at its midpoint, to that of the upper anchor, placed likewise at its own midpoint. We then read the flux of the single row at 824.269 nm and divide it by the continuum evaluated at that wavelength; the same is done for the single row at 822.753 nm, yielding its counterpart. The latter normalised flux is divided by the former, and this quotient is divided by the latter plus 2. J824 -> 0.320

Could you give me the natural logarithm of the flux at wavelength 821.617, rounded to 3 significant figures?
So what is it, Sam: 2.74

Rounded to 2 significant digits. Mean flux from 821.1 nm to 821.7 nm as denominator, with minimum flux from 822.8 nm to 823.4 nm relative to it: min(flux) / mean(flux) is 0.91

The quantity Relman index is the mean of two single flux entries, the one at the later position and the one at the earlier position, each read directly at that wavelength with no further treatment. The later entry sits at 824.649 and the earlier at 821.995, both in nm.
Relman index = 14.2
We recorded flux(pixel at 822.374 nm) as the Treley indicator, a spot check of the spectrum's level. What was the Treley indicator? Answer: 15.33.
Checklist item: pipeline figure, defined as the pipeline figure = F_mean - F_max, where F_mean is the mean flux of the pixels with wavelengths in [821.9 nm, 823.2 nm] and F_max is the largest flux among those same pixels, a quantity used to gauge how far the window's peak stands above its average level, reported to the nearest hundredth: -1.24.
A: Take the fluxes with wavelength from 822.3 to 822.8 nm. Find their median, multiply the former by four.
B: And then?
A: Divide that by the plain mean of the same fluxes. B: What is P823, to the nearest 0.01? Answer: 3.94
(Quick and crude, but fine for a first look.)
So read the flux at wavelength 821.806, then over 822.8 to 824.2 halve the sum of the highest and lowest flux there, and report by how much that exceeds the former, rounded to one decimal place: -0.3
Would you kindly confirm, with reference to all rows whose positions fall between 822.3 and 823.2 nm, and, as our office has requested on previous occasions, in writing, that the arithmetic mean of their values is 14.3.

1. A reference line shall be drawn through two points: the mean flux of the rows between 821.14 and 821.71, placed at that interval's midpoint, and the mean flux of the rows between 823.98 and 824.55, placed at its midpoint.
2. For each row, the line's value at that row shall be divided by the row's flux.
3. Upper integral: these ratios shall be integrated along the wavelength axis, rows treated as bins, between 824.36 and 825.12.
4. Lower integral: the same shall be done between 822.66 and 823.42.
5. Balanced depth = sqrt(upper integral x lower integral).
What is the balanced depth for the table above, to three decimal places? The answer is 0.797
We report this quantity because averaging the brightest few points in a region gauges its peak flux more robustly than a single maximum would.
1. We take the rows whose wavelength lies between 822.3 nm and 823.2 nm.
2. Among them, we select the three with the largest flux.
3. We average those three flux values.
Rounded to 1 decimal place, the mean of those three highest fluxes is 14.7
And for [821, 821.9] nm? 14.8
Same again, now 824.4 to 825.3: 14.2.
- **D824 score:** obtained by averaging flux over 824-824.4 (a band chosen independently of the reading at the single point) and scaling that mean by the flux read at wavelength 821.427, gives 206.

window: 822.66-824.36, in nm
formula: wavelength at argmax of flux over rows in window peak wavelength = 824.269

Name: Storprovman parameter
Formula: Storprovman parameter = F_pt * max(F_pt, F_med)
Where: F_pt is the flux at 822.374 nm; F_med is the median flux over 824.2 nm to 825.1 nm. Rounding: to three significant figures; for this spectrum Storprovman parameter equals 235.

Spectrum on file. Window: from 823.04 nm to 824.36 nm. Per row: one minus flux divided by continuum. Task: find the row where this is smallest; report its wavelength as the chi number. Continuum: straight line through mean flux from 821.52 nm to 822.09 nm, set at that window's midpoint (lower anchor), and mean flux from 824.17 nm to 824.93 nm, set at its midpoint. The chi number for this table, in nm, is 824.269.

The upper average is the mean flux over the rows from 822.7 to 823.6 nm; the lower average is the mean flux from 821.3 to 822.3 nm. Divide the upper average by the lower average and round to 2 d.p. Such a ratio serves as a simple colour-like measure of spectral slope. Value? 0.98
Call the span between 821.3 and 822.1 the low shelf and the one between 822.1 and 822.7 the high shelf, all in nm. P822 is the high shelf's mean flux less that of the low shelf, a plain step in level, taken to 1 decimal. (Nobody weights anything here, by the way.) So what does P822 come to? 0.0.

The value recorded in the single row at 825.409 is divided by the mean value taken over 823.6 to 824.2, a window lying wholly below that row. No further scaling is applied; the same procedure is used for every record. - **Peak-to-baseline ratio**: 0.94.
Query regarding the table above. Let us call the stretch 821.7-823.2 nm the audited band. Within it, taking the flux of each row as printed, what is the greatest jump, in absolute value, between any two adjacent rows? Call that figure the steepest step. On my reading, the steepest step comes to 1.95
